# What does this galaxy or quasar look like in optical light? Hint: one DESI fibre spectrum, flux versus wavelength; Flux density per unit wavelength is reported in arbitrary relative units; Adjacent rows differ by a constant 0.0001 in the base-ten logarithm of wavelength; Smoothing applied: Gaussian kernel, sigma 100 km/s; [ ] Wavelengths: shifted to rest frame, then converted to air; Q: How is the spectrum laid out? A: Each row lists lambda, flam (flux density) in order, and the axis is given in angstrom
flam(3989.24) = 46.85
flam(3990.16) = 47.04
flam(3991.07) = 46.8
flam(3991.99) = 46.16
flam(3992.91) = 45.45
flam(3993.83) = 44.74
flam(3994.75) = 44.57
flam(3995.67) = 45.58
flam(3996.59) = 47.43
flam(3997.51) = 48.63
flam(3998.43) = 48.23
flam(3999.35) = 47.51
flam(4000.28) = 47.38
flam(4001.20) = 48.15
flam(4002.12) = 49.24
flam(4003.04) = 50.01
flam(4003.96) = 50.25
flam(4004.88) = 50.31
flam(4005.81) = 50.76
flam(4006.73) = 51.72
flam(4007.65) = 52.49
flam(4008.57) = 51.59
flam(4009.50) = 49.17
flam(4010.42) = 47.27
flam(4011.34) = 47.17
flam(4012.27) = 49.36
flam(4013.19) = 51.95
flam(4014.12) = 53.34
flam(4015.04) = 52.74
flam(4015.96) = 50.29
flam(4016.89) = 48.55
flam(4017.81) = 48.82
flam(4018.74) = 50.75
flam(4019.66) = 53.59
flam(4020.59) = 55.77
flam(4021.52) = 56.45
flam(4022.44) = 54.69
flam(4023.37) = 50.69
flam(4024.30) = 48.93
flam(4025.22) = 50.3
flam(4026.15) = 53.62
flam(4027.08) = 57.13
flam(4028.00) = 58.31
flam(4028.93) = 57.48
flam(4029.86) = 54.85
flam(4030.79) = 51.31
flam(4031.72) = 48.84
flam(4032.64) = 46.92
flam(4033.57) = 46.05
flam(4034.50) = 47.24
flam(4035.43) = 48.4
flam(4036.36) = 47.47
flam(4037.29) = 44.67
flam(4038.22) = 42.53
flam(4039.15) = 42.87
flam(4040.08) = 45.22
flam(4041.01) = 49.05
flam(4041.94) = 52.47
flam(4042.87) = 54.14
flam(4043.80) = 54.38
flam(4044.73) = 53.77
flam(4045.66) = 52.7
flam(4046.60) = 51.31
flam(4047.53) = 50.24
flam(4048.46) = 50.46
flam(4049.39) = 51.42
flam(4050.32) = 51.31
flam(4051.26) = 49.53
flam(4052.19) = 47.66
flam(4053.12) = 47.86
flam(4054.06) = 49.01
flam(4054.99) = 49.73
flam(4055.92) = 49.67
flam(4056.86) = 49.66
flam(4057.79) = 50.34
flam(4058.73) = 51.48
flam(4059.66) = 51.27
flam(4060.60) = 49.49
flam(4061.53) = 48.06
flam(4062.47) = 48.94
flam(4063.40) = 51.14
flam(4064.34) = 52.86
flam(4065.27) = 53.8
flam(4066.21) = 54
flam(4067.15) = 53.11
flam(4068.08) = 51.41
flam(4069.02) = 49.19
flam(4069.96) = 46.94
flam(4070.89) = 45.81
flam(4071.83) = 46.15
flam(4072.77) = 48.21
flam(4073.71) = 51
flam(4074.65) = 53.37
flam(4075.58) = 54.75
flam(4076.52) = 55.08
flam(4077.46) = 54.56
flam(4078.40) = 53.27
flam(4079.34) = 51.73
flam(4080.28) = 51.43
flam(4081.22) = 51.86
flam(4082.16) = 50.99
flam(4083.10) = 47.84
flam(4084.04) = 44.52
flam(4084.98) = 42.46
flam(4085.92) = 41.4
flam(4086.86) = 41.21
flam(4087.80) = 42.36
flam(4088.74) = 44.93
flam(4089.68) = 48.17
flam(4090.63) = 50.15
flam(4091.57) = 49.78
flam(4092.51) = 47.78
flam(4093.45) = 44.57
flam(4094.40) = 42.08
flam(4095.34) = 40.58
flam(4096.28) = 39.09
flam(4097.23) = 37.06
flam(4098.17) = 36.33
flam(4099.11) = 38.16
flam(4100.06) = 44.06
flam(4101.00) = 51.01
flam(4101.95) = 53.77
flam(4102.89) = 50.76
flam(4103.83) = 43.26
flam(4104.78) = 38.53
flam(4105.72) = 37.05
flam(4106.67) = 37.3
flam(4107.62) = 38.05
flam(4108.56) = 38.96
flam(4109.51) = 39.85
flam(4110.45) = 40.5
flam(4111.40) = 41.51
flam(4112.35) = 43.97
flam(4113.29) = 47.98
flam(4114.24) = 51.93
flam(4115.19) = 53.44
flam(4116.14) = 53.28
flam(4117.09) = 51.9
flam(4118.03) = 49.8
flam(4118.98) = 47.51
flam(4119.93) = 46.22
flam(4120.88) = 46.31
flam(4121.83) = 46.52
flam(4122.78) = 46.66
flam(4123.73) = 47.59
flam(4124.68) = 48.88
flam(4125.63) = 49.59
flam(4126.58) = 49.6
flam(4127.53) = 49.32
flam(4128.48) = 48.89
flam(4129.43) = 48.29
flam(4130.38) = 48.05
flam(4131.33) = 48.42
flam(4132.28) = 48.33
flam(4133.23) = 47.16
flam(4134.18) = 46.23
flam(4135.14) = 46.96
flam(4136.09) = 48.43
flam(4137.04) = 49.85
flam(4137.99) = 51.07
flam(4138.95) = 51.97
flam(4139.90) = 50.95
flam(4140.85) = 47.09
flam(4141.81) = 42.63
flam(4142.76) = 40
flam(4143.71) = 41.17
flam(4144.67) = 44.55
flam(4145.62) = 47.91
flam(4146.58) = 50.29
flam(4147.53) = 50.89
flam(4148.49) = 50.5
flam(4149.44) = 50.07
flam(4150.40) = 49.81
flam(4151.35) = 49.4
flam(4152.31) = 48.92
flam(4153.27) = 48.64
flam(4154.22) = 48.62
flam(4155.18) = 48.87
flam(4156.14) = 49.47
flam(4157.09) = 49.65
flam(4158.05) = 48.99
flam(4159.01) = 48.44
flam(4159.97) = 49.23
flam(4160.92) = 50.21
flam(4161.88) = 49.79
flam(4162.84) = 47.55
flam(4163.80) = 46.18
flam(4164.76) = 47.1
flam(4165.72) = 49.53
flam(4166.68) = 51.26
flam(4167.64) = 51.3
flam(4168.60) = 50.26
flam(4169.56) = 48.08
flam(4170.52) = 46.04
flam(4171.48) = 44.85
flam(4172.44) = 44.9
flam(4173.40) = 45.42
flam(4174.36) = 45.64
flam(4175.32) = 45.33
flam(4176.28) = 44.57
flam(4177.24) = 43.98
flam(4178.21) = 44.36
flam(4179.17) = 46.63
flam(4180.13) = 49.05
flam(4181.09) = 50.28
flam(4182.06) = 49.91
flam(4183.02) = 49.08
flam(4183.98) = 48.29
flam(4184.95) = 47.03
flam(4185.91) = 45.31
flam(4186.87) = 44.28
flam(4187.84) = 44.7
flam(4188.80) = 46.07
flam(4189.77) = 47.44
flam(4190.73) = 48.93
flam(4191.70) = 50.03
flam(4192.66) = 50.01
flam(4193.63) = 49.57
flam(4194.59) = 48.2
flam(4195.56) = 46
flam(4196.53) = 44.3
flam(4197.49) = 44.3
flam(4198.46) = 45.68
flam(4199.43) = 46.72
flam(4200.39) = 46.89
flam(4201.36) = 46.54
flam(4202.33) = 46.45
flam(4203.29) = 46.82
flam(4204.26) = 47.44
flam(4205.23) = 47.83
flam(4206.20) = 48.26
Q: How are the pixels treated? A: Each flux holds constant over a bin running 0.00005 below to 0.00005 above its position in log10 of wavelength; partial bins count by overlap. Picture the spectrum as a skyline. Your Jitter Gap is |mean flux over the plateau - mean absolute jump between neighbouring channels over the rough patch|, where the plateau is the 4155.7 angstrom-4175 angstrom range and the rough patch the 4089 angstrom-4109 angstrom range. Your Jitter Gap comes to 45.6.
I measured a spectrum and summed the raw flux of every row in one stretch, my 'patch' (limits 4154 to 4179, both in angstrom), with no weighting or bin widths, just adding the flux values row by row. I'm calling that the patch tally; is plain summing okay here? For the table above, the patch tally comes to 1240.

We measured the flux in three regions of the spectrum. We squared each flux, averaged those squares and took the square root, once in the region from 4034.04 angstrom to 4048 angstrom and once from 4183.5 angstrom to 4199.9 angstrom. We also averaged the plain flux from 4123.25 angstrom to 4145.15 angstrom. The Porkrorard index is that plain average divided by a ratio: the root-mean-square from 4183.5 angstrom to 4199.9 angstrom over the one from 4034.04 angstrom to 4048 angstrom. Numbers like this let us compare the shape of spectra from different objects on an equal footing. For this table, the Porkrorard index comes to 50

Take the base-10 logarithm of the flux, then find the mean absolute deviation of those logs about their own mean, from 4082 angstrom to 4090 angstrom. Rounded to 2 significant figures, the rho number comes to 0.026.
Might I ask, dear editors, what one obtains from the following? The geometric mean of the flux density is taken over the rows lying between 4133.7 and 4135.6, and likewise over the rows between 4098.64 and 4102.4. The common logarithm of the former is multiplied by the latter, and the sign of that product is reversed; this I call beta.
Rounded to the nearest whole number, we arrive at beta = -77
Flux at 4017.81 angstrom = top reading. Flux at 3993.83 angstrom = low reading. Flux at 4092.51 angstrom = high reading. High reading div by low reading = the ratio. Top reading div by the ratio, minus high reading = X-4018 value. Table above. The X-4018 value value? -2.1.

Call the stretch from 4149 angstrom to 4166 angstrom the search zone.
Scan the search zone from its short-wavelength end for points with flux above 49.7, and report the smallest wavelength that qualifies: 4149.44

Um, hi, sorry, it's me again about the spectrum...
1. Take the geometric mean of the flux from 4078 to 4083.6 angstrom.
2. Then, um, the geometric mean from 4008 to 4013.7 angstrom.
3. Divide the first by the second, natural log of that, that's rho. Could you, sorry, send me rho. 0.04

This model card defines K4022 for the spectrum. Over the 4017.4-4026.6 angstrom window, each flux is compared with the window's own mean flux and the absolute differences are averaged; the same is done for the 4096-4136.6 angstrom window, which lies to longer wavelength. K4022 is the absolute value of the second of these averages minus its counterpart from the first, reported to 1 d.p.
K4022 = 1.8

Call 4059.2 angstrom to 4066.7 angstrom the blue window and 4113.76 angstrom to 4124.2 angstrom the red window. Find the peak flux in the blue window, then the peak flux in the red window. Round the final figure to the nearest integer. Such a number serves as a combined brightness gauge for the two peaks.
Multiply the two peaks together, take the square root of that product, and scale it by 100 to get 5372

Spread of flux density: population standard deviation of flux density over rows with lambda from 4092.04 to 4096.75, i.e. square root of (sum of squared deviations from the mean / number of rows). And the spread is 3.1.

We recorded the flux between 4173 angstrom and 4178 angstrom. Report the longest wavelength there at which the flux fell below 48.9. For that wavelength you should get 4177.24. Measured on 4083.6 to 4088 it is 4087.80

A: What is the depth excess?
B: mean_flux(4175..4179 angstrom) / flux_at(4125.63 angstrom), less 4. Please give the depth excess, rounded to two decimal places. -3.10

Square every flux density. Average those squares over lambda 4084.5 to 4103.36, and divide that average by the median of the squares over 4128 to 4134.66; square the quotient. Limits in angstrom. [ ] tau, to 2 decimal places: 0.73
